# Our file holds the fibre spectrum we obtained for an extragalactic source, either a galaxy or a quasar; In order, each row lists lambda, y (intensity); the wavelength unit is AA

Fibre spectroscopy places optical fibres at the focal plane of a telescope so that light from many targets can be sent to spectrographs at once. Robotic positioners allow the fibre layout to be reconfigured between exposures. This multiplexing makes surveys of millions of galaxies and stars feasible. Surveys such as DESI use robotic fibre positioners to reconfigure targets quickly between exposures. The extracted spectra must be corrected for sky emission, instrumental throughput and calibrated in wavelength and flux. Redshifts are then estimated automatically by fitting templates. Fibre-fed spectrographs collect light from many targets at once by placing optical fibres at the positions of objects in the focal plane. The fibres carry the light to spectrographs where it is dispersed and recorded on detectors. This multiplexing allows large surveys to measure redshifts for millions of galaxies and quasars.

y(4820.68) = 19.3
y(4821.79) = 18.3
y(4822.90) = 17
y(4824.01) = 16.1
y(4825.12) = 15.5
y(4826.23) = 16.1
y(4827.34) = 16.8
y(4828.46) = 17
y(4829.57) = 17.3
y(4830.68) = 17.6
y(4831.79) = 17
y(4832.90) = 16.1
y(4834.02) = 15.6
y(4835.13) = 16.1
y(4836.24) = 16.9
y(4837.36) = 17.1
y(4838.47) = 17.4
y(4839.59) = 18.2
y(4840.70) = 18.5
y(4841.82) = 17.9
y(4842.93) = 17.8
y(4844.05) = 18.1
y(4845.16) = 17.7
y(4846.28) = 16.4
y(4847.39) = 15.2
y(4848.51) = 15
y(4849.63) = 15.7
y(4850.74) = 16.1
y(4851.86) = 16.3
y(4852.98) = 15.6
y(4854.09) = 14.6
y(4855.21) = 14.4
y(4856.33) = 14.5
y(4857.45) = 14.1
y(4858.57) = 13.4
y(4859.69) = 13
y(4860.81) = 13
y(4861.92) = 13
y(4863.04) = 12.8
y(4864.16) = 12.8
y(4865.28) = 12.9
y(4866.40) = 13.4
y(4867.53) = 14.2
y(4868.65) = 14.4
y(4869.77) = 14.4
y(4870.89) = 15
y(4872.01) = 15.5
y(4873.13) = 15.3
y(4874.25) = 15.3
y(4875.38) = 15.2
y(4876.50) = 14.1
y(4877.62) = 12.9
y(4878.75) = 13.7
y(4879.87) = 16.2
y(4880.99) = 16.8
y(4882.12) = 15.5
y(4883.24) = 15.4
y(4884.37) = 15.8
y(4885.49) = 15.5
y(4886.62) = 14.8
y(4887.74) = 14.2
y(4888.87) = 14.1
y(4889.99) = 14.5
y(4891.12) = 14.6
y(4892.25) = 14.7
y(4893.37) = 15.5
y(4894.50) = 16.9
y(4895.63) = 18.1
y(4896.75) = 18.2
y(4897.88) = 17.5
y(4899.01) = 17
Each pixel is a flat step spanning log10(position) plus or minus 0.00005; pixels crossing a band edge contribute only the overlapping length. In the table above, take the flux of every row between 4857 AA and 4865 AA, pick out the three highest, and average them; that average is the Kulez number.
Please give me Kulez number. 13.5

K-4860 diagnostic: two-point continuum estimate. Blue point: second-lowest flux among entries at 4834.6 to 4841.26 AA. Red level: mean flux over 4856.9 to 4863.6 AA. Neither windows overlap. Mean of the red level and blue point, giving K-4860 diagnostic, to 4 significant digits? 15.06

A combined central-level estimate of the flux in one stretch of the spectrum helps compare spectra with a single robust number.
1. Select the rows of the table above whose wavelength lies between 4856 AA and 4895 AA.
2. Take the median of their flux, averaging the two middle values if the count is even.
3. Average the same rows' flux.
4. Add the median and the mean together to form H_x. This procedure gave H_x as 29.0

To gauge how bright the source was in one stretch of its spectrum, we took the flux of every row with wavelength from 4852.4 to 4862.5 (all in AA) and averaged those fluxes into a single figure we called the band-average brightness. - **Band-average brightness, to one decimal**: 14.0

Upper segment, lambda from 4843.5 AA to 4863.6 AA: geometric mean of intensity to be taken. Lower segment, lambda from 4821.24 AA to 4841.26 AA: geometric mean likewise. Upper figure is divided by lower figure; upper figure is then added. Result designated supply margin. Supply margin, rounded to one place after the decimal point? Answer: 15.7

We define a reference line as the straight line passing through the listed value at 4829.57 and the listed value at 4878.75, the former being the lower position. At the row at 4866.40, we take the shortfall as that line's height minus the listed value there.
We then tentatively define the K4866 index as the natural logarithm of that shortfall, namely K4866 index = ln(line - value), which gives 0.2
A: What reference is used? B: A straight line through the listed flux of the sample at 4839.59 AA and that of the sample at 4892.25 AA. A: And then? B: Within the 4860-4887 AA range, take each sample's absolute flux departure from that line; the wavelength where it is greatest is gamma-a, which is 4863.04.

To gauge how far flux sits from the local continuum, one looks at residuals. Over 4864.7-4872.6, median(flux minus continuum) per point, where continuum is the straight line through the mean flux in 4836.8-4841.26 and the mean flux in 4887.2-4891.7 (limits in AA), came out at -1.4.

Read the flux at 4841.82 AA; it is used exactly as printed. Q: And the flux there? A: 17.9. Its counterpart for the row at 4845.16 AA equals 17.7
